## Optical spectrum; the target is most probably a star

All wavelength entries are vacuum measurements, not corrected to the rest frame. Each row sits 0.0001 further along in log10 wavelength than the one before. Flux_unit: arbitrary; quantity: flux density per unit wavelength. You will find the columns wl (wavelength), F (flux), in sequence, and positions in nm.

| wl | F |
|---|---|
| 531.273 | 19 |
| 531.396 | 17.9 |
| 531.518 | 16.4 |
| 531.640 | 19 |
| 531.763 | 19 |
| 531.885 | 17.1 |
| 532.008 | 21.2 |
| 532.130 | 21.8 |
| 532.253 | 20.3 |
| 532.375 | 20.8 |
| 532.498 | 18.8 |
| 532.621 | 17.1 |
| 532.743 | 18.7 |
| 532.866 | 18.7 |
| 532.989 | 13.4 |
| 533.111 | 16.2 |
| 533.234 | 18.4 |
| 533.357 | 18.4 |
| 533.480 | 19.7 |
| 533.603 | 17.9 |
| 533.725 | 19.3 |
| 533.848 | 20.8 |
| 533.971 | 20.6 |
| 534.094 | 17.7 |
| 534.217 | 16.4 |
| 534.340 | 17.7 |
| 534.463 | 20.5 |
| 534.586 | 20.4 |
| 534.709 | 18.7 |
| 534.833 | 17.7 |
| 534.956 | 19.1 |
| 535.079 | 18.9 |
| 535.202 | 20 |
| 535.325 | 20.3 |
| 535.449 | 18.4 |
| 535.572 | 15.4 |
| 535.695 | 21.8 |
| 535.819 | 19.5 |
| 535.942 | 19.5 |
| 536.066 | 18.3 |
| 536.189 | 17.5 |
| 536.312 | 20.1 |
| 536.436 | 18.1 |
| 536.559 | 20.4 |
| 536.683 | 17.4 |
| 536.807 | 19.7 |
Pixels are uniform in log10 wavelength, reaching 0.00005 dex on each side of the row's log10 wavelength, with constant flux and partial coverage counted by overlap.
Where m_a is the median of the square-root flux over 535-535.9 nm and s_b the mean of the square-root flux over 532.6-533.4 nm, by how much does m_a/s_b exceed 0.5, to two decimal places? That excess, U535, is 0.56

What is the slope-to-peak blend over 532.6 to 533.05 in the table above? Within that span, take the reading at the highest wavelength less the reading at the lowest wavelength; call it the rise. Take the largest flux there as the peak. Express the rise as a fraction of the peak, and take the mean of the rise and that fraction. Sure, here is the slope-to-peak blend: -1.9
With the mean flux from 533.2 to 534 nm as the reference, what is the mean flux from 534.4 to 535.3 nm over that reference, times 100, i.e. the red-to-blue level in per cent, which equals 100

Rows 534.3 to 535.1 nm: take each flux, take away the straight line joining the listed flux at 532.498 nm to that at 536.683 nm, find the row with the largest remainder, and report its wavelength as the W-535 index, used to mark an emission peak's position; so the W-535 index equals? 534.463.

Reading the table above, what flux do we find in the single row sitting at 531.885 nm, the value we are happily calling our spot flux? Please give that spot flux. 17.1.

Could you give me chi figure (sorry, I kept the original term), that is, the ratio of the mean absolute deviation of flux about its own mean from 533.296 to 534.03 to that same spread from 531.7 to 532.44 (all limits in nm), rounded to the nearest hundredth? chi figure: 0.69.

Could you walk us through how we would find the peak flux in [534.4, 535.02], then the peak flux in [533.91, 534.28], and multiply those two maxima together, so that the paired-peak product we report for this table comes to 422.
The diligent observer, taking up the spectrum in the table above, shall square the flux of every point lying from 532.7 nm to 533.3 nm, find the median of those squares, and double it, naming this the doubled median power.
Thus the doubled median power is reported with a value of 677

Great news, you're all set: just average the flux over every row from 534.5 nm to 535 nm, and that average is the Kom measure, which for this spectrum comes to 19.0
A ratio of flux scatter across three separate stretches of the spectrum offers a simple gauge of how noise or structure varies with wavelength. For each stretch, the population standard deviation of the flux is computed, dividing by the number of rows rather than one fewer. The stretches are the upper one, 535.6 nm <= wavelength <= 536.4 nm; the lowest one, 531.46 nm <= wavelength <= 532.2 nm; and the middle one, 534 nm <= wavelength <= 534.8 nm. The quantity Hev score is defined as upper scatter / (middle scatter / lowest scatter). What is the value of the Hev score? 1.8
